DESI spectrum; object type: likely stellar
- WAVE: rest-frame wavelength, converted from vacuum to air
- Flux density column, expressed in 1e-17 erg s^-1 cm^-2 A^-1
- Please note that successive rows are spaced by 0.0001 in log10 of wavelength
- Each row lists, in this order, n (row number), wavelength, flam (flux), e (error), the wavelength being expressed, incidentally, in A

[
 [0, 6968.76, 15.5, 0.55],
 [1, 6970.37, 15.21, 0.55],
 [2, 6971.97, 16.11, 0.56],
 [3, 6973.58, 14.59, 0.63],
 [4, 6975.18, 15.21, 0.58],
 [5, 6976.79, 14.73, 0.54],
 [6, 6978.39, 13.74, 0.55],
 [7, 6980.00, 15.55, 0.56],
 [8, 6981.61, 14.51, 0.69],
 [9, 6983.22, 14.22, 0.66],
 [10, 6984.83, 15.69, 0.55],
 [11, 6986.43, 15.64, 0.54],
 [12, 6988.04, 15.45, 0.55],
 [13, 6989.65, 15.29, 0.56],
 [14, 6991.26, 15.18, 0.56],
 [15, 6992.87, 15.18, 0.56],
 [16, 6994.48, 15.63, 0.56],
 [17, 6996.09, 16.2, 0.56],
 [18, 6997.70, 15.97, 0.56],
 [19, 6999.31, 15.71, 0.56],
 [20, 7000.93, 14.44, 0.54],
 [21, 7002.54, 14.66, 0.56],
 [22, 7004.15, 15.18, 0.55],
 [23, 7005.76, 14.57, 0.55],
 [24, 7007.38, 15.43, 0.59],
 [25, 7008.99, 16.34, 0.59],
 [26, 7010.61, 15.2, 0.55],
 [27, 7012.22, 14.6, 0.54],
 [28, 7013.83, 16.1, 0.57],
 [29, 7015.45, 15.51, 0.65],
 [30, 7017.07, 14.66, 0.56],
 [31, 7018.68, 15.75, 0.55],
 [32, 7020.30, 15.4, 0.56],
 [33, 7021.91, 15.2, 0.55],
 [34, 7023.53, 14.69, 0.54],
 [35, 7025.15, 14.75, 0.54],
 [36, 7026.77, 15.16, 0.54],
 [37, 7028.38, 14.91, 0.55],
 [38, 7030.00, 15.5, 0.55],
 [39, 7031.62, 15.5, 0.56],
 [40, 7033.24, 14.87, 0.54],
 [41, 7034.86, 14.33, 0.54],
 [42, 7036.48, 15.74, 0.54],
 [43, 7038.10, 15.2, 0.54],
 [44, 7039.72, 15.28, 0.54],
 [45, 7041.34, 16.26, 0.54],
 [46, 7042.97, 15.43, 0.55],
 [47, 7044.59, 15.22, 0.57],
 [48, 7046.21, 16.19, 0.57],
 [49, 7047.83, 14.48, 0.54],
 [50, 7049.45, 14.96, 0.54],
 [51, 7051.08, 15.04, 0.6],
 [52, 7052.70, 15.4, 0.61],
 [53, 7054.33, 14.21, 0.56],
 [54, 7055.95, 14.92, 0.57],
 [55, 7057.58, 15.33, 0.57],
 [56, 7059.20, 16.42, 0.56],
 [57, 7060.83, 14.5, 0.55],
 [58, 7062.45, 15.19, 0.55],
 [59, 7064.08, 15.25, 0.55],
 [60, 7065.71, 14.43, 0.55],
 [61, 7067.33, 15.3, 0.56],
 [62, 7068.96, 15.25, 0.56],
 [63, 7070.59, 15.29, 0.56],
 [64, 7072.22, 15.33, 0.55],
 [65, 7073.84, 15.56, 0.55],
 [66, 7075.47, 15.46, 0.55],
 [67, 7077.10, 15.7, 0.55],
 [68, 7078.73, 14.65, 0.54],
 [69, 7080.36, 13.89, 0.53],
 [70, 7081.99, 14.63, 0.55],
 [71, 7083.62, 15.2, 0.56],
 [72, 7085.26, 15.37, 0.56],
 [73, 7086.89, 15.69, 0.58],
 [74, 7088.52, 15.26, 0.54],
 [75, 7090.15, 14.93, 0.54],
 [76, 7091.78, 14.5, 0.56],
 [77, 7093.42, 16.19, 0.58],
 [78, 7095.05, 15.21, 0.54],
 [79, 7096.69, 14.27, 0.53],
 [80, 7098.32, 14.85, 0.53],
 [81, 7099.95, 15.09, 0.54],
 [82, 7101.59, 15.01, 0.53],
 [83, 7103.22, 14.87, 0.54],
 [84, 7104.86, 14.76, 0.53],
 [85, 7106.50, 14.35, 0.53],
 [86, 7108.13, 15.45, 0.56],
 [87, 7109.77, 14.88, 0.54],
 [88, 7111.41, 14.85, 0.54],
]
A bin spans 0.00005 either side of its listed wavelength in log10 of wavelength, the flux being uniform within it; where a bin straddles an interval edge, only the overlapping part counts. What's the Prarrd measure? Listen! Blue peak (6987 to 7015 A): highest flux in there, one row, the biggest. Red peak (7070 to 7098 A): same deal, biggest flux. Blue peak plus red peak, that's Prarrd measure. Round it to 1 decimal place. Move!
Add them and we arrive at 32.5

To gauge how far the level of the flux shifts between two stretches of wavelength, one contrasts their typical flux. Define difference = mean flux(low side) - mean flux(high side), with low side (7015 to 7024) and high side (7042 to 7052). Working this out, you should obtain -0.02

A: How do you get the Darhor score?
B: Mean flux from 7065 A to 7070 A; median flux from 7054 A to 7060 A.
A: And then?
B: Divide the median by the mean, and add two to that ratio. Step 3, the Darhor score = 3.01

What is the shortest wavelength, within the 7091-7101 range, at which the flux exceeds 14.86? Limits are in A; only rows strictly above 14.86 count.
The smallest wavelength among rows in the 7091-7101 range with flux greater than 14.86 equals 7093.42 A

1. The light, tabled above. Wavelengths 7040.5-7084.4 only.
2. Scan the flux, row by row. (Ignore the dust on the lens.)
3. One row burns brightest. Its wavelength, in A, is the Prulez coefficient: 7059.20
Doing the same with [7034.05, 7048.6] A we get 7041.34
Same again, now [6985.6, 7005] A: 6996.09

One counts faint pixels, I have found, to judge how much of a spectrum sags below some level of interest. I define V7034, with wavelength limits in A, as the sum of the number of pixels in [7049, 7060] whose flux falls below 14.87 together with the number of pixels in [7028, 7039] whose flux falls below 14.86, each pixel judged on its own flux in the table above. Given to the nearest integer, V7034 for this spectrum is 2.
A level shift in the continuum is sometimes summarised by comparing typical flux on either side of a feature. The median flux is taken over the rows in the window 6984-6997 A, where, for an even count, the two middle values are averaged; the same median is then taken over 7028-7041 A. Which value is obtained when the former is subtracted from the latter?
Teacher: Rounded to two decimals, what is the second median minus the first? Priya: -0.30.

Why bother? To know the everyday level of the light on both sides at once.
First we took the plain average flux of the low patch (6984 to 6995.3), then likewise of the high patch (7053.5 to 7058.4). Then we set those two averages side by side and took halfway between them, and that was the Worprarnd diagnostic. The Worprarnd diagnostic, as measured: 15.13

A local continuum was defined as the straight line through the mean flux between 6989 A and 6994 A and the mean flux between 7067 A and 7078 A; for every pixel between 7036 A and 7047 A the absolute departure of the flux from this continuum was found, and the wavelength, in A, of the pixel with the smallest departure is 7039.72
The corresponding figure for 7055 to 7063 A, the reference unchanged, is 7057.58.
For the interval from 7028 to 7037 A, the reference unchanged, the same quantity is 7031.62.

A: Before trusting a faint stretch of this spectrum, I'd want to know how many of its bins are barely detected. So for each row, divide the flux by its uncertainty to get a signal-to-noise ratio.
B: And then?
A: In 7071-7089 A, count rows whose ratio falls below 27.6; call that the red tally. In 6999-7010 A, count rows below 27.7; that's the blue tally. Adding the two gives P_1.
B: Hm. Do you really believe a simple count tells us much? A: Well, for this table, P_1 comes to 12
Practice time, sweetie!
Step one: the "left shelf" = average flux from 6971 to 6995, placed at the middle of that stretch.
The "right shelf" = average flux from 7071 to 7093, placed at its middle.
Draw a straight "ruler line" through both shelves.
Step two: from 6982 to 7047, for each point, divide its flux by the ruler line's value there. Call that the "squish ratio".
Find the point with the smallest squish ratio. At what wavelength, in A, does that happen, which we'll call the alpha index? 6983.22 A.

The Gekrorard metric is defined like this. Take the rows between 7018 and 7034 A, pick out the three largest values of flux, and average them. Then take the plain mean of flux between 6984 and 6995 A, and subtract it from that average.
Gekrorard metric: 0.15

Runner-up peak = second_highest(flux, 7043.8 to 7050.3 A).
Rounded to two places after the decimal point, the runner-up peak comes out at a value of 15.22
